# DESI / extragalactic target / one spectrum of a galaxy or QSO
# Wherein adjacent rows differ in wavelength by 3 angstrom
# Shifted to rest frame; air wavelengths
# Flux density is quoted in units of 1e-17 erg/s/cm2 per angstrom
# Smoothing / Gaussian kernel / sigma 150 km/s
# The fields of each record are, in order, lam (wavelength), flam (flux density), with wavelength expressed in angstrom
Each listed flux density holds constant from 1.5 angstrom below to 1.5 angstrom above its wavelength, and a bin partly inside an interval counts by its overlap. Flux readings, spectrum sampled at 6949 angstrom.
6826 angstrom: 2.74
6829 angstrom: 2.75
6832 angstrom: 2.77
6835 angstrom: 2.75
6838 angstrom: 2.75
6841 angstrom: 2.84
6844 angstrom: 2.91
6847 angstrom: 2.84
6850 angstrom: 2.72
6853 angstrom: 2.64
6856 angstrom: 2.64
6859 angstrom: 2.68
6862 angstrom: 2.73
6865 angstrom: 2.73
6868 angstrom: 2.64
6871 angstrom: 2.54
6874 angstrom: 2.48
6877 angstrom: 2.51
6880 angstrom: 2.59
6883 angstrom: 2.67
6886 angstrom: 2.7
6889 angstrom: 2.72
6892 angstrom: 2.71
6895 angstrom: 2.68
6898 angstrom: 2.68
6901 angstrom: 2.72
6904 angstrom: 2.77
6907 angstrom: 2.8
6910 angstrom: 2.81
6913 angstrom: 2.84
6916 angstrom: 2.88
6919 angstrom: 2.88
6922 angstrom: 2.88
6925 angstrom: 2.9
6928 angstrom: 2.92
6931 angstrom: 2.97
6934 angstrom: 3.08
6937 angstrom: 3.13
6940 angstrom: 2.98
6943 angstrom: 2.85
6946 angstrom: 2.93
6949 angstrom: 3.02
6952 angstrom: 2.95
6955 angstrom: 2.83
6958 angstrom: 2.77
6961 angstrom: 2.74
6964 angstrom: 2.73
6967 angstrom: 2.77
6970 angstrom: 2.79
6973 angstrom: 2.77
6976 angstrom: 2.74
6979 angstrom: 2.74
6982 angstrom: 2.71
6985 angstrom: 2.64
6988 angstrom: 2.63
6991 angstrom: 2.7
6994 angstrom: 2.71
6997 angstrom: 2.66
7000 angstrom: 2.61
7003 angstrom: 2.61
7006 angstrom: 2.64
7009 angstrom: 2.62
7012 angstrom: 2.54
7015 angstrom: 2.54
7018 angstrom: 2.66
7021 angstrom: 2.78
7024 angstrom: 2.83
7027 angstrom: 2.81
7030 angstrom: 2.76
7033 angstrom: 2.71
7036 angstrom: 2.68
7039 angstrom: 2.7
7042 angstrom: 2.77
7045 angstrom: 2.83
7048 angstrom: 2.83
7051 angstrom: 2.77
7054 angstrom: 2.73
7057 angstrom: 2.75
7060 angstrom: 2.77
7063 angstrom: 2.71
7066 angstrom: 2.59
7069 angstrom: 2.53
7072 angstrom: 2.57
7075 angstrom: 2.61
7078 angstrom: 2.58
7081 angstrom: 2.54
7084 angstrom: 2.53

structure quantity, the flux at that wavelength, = 3.02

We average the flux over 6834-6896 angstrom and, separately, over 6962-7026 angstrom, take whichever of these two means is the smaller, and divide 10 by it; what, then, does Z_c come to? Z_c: 3.72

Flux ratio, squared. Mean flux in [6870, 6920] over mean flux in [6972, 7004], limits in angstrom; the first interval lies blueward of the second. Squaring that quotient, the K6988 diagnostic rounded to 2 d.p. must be 1.02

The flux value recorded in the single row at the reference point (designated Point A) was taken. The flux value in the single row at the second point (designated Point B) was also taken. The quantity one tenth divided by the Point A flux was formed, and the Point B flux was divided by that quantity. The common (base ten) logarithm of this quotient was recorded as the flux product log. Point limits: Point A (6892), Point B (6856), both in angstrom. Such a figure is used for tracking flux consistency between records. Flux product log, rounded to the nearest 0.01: 1.85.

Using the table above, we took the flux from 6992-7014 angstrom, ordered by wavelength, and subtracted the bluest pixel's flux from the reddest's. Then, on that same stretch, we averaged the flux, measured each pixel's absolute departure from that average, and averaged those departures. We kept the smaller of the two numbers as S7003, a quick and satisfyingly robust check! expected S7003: -0.17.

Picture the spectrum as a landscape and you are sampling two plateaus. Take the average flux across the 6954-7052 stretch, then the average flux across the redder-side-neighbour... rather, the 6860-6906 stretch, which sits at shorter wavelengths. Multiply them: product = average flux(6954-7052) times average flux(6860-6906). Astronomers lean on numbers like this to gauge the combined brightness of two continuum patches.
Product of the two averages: 7.2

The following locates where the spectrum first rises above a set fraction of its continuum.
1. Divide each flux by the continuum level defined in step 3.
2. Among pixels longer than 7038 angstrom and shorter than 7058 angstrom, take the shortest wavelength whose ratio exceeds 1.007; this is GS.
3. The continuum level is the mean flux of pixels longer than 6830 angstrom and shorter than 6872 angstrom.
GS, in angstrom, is 7042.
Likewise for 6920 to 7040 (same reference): 6922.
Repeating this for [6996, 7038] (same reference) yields 7021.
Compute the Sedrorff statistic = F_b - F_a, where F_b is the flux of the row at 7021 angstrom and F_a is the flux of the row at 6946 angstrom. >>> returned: -0.15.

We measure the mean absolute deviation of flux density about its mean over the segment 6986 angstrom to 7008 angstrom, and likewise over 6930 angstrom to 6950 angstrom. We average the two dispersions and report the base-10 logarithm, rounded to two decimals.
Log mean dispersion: -1.29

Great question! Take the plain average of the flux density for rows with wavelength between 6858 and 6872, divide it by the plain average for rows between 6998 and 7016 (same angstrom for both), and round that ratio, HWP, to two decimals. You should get 1.03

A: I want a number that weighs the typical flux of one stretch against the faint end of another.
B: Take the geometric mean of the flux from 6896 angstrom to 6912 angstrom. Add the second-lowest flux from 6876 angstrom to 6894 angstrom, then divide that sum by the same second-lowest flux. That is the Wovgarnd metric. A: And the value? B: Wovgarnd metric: 2.06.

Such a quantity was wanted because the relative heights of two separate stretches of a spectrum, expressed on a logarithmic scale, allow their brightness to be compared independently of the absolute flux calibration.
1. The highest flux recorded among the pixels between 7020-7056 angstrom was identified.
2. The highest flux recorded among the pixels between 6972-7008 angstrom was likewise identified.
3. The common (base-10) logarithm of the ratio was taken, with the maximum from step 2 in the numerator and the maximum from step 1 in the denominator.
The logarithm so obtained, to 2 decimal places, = -0.01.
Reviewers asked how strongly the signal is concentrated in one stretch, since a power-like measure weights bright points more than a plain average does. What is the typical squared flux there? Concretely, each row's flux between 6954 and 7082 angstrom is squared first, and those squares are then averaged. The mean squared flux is 7.3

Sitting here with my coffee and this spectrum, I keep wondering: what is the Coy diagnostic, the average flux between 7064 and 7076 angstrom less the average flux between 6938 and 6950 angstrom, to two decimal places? -0.37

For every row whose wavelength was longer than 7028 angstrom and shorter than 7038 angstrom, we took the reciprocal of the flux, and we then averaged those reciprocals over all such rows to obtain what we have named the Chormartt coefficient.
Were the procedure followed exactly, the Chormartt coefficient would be 0.368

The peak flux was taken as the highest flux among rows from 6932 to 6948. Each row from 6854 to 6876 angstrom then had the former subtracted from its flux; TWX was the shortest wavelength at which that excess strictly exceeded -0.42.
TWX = 6862 angstrom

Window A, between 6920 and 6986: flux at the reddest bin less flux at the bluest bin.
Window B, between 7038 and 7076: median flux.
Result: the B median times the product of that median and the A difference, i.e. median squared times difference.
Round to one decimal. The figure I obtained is -1.8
